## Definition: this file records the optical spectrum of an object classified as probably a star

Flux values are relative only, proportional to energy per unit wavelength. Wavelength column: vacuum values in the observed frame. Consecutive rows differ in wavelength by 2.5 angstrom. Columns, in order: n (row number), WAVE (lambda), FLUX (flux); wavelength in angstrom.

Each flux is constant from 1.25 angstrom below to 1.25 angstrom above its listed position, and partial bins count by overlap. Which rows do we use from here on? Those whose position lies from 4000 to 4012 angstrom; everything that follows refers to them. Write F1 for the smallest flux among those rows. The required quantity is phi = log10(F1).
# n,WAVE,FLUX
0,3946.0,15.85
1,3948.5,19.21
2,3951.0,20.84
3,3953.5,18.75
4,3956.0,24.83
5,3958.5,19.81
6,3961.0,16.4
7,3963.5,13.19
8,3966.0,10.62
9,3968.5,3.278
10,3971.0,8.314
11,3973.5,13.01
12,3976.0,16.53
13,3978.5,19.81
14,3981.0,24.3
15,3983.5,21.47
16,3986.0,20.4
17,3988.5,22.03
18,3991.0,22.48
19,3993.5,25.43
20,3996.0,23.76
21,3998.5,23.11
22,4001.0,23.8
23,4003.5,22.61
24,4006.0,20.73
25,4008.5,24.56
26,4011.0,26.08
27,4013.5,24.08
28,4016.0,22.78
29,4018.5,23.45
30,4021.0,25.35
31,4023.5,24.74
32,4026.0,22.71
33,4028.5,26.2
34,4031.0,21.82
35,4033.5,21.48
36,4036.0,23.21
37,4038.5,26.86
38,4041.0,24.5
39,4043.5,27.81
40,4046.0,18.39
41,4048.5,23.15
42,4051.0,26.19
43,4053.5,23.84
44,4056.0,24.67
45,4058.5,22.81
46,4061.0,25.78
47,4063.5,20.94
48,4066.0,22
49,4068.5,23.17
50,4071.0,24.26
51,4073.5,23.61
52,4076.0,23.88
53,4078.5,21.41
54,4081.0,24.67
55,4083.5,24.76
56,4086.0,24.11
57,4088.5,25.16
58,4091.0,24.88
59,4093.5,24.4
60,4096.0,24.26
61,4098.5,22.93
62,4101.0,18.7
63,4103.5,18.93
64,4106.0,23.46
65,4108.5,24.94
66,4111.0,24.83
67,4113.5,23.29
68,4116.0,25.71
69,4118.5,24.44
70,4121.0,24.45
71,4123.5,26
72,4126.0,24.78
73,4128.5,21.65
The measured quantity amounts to 1.32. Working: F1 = 20.73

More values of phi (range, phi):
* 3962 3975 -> 0.52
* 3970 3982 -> 0.92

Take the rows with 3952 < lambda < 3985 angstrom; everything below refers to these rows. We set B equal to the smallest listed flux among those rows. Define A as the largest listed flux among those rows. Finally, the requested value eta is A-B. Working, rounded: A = 24.83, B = 3.278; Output 21.6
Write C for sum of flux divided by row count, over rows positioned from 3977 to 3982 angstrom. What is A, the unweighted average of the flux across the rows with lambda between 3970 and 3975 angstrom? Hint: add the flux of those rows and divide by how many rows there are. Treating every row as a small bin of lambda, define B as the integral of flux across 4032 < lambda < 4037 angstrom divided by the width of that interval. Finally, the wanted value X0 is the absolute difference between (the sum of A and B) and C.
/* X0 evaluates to 11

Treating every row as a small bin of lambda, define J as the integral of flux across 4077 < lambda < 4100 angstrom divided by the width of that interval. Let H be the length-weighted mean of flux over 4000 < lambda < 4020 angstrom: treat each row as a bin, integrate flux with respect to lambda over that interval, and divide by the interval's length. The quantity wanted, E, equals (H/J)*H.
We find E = 23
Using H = 23.5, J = 24.0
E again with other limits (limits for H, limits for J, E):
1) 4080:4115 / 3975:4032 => 24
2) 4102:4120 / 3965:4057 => 26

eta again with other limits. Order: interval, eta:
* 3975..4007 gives 8.9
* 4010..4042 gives 5.4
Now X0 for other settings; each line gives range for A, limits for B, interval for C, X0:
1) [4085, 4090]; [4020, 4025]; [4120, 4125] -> 24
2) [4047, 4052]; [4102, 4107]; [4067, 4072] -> 22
